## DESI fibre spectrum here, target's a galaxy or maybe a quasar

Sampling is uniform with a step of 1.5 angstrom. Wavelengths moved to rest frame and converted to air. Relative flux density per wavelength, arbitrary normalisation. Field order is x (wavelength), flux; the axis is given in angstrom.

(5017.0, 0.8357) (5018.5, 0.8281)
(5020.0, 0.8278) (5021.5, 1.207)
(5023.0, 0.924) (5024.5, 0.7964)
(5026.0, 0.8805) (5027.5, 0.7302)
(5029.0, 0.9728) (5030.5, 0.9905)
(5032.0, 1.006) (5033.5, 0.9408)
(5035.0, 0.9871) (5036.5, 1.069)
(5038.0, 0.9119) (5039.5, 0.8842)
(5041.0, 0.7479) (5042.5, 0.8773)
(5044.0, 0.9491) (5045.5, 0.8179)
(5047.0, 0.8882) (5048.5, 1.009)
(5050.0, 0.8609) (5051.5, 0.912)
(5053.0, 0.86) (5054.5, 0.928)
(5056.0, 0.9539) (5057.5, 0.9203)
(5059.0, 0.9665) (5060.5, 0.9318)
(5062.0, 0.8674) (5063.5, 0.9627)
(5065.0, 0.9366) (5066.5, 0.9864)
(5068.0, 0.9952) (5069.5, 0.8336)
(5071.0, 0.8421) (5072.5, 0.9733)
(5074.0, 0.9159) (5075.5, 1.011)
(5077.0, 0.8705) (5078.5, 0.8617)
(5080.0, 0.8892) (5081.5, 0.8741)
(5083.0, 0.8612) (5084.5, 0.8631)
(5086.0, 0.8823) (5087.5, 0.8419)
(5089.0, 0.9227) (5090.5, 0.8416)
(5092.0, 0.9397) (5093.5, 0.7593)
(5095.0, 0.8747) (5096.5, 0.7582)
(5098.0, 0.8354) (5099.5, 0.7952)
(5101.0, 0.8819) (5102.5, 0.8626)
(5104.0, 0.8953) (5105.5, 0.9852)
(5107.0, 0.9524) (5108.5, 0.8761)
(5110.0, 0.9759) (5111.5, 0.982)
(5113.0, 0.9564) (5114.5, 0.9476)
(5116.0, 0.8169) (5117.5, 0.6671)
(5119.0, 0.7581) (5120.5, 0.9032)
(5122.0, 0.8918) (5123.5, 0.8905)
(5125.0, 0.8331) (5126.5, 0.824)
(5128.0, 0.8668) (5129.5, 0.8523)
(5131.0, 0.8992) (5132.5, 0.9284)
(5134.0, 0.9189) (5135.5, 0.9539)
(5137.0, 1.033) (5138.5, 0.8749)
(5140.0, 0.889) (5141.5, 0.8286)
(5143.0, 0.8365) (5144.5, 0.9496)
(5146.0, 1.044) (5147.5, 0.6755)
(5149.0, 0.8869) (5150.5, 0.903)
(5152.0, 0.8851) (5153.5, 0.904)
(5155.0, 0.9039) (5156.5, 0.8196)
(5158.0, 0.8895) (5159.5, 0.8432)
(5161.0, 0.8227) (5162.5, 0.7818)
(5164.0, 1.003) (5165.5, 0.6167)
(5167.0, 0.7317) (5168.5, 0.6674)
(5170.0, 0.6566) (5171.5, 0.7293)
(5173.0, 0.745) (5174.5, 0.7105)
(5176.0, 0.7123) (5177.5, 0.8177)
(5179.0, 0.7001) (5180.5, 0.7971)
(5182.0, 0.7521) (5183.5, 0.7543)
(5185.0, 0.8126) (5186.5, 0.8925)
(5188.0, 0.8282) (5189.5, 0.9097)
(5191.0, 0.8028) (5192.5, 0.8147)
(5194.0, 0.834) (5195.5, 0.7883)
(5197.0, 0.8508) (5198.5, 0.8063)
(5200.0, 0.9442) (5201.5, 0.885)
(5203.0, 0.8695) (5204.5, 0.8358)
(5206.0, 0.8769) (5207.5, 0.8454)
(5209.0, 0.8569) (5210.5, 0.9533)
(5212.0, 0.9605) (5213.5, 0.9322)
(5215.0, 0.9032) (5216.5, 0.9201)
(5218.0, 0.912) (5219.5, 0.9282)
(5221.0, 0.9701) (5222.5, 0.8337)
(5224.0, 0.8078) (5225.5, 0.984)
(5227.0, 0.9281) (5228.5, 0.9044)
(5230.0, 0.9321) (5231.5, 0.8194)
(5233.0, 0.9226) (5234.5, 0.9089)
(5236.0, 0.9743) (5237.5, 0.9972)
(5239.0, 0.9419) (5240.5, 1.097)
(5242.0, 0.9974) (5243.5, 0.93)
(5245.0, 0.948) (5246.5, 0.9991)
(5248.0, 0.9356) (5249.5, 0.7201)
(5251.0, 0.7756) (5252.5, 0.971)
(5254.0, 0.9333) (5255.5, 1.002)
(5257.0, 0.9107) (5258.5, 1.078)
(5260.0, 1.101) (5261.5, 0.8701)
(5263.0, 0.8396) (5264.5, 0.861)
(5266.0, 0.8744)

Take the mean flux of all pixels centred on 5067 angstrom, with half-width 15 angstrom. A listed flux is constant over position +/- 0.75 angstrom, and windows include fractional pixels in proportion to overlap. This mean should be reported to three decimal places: 0.919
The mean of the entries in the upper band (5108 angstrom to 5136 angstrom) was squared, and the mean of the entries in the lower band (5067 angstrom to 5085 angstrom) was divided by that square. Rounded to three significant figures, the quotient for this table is 1.16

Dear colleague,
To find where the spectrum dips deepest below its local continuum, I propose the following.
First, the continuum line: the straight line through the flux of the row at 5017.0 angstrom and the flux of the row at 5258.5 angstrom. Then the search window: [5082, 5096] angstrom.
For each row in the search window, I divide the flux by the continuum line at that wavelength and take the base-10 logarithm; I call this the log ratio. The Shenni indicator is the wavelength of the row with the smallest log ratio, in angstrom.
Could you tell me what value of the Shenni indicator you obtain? 5093.5 angstrom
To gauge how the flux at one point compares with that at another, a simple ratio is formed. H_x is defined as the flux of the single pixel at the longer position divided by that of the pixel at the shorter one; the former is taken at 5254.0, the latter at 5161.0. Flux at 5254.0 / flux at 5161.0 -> 1.13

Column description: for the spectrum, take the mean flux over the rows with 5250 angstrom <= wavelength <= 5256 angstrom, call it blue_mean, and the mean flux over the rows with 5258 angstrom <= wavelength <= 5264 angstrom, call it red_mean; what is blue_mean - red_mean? -0.05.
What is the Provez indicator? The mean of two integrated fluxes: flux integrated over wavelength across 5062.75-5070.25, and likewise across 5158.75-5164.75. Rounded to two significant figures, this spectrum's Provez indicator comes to 6.1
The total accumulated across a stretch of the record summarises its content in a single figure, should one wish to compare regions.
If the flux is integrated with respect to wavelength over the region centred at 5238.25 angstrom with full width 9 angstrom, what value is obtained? 8.88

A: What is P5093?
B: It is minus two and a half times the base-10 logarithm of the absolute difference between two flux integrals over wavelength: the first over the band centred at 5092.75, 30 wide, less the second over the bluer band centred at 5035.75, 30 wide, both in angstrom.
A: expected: -0.5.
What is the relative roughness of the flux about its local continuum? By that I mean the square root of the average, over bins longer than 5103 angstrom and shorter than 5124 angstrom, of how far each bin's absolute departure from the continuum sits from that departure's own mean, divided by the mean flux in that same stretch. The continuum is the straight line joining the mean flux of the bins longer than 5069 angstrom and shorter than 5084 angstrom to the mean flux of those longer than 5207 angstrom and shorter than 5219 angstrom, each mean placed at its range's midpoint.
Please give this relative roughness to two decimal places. 0.24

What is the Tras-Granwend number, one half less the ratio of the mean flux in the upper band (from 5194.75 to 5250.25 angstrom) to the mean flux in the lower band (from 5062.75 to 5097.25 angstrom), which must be -0.520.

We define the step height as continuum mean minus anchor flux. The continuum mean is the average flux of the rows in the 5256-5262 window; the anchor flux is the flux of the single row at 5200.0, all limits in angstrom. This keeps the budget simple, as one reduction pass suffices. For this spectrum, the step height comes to 0.05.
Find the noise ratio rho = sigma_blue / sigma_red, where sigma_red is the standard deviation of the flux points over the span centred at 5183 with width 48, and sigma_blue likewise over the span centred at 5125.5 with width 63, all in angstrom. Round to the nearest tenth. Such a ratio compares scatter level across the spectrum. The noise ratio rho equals 0.9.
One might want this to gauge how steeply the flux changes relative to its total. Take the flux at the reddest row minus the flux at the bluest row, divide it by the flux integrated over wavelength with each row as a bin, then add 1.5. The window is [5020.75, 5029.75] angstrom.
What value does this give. 1.47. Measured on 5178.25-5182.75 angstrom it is 1.52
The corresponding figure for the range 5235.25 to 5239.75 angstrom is 1.49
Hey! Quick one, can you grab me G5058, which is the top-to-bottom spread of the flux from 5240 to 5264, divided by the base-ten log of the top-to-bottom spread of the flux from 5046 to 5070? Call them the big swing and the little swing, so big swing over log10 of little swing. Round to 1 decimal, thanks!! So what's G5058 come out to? -0.5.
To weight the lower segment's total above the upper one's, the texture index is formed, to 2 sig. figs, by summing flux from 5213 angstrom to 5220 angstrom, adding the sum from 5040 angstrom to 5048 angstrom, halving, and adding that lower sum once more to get 8.7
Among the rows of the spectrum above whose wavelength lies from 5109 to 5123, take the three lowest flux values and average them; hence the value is 0.75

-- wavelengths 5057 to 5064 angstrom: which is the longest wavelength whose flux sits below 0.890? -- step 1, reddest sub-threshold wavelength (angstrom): 5062.0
